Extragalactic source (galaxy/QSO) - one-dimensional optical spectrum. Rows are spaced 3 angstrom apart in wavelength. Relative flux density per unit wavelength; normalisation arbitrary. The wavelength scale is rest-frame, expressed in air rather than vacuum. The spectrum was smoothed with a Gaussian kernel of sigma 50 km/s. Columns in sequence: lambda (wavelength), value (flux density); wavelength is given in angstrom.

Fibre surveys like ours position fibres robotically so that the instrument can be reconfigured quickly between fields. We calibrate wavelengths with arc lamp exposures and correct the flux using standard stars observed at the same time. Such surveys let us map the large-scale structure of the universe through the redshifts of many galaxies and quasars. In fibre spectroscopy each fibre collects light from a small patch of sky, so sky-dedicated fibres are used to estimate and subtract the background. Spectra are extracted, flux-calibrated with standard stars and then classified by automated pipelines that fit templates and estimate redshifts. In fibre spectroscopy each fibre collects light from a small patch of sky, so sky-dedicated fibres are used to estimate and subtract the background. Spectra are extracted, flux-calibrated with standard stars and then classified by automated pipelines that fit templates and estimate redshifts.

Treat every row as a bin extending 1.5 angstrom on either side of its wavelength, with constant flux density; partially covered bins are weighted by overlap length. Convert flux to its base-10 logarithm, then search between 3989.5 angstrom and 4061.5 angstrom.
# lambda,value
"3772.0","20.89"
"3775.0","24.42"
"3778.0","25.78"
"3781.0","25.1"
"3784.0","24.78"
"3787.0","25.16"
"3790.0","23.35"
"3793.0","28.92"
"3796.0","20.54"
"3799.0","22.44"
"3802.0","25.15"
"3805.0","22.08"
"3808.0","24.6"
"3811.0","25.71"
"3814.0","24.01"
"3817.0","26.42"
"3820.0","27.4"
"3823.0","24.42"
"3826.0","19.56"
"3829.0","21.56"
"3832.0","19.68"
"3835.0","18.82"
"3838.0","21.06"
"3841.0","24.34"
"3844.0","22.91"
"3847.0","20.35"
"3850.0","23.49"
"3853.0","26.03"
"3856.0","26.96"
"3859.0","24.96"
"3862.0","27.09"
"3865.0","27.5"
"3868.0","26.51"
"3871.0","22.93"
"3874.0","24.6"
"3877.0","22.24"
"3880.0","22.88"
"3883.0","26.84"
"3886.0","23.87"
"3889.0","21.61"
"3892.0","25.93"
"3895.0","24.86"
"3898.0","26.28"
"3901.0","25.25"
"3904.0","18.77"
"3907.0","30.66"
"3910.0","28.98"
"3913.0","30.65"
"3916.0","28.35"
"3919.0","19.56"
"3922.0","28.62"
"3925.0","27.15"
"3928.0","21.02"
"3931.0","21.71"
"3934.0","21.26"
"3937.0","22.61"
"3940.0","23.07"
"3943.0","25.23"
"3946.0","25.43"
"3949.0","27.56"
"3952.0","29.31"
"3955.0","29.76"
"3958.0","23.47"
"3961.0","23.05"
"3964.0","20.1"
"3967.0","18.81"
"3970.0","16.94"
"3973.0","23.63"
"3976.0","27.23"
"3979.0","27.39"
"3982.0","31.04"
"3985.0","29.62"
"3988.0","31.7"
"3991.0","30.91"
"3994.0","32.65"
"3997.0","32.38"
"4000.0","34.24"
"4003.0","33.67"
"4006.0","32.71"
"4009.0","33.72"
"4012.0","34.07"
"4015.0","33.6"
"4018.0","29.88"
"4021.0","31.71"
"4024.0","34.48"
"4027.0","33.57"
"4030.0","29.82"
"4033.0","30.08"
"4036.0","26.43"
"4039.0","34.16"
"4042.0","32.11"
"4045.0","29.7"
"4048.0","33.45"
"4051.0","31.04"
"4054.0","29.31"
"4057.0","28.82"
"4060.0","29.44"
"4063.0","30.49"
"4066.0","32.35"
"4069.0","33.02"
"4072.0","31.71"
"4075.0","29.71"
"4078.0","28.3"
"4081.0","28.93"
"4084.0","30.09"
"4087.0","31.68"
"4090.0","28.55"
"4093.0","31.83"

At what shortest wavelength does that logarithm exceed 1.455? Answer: 3991.0 angstrom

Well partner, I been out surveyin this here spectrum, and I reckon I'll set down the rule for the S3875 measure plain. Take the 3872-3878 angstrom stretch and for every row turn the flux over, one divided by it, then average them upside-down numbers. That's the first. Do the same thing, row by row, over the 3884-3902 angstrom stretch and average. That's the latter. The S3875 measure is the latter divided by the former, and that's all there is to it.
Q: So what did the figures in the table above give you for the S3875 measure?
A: 0.95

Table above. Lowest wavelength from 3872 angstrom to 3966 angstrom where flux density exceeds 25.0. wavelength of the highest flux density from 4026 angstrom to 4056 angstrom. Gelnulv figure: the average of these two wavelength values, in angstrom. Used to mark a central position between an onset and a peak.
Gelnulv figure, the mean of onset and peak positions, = 3961.0 angstrom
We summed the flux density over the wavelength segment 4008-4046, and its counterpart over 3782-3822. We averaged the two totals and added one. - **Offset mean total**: 368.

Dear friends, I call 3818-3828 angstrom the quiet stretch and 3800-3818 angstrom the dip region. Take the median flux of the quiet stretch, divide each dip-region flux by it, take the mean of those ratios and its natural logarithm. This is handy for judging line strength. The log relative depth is 0.01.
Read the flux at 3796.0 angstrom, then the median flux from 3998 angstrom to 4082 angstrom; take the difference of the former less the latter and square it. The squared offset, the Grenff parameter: 125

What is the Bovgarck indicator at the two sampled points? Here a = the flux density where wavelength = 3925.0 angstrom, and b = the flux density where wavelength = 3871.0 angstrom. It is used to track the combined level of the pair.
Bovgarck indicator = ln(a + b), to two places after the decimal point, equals 3.91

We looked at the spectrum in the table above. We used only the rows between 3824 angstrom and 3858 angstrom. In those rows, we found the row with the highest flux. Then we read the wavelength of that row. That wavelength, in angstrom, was 3856.0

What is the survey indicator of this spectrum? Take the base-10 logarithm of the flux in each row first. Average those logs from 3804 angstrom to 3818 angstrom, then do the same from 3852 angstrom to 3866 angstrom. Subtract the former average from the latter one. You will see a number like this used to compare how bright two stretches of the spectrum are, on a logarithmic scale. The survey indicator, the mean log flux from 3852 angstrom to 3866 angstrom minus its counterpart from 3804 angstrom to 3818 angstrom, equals 0.03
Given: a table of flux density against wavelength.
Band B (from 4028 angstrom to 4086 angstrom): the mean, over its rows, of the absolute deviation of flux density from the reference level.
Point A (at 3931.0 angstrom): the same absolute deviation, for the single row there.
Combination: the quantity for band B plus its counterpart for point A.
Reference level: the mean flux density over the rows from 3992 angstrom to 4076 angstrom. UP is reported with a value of 12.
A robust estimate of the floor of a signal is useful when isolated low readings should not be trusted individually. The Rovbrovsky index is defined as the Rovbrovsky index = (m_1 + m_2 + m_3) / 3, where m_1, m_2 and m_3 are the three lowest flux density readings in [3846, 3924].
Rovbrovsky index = 20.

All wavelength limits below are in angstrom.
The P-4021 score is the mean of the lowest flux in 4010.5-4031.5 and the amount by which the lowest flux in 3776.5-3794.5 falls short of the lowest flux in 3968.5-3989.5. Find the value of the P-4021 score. 12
